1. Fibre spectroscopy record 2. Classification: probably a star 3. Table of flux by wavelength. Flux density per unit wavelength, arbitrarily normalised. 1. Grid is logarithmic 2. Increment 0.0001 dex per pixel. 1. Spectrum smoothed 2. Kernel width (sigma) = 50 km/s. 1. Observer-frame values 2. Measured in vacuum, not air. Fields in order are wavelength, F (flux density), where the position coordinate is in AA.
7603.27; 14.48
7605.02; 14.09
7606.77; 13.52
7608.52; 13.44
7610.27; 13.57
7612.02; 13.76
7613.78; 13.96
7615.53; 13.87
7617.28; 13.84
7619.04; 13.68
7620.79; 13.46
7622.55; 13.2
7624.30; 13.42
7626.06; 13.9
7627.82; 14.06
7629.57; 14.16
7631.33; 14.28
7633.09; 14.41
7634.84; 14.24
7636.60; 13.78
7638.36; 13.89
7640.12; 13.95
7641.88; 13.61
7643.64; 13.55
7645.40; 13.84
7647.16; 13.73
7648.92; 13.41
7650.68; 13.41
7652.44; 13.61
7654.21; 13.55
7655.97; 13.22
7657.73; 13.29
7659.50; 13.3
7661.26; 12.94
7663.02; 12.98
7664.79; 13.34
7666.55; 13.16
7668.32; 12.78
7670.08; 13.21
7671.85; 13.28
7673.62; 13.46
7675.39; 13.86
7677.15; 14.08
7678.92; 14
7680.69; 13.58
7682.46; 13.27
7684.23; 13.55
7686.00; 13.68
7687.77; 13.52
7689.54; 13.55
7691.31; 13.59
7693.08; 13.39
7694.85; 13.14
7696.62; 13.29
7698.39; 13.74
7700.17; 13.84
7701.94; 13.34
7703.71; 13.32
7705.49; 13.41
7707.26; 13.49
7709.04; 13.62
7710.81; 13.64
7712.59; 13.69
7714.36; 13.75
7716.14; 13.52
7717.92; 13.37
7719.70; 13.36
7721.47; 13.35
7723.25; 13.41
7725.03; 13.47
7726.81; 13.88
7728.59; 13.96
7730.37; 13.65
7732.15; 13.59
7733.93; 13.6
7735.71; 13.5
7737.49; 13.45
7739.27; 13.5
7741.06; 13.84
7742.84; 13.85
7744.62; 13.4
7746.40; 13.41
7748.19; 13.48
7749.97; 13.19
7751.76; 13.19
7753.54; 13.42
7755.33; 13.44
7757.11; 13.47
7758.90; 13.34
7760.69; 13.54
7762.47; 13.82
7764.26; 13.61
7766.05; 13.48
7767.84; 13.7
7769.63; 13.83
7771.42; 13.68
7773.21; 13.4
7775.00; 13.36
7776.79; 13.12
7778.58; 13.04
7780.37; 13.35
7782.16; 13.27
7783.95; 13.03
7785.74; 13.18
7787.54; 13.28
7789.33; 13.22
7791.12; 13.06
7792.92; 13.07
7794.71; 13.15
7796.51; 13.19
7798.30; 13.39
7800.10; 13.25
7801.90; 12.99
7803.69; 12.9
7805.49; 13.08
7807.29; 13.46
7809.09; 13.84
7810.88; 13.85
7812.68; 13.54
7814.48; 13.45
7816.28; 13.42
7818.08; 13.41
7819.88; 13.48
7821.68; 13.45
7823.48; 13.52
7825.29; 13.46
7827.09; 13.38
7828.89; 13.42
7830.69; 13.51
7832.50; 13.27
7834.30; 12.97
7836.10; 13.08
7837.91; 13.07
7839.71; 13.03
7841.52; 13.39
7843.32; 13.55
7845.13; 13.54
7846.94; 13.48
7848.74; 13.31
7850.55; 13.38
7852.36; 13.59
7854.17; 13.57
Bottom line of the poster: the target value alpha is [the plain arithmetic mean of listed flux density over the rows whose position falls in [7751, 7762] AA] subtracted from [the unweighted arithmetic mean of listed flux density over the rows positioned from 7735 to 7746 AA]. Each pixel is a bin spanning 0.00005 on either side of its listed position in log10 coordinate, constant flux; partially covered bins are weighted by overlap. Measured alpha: 0.19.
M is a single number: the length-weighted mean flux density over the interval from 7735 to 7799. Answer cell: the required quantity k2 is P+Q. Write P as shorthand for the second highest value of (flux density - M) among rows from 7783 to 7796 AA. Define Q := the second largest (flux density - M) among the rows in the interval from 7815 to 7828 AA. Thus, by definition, -0.1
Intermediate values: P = -0.18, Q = 0.1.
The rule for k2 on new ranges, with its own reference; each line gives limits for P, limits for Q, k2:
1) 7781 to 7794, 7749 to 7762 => -0.1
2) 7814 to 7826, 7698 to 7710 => 0.4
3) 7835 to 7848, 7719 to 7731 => 0.6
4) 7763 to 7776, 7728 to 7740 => 0.6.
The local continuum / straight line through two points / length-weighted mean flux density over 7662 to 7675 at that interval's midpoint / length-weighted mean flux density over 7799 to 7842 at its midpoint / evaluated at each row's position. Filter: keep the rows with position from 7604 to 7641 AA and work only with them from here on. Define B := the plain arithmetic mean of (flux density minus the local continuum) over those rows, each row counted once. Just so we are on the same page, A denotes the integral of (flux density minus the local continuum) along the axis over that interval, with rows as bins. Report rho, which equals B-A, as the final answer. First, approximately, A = 25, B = 0.69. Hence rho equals -25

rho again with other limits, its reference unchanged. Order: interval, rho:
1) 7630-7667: -16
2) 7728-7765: -9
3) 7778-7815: 2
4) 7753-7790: -4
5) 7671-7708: -12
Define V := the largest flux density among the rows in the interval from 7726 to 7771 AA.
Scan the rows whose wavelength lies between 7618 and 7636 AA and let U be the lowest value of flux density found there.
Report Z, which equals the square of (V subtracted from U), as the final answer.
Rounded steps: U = 13.2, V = 13.96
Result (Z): 0.58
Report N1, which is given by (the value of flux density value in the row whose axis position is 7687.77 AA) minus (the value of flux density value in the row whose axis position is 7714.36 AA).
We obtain -0.2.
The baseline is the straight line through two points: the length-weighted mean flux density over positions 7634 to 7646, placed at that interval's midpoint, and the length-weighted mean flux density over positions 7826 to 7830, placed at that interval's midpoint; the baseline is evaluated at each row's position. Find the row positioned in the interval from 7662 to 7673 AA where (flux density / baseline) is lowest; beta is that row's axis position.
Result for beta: 7668.32 AA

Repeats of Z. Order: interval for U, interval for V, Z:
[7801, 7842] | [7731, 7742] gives 0.88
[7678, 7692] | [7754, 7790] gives 0.31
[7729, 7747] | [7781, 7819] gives 0.20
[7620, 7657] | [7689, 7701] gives 0.41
